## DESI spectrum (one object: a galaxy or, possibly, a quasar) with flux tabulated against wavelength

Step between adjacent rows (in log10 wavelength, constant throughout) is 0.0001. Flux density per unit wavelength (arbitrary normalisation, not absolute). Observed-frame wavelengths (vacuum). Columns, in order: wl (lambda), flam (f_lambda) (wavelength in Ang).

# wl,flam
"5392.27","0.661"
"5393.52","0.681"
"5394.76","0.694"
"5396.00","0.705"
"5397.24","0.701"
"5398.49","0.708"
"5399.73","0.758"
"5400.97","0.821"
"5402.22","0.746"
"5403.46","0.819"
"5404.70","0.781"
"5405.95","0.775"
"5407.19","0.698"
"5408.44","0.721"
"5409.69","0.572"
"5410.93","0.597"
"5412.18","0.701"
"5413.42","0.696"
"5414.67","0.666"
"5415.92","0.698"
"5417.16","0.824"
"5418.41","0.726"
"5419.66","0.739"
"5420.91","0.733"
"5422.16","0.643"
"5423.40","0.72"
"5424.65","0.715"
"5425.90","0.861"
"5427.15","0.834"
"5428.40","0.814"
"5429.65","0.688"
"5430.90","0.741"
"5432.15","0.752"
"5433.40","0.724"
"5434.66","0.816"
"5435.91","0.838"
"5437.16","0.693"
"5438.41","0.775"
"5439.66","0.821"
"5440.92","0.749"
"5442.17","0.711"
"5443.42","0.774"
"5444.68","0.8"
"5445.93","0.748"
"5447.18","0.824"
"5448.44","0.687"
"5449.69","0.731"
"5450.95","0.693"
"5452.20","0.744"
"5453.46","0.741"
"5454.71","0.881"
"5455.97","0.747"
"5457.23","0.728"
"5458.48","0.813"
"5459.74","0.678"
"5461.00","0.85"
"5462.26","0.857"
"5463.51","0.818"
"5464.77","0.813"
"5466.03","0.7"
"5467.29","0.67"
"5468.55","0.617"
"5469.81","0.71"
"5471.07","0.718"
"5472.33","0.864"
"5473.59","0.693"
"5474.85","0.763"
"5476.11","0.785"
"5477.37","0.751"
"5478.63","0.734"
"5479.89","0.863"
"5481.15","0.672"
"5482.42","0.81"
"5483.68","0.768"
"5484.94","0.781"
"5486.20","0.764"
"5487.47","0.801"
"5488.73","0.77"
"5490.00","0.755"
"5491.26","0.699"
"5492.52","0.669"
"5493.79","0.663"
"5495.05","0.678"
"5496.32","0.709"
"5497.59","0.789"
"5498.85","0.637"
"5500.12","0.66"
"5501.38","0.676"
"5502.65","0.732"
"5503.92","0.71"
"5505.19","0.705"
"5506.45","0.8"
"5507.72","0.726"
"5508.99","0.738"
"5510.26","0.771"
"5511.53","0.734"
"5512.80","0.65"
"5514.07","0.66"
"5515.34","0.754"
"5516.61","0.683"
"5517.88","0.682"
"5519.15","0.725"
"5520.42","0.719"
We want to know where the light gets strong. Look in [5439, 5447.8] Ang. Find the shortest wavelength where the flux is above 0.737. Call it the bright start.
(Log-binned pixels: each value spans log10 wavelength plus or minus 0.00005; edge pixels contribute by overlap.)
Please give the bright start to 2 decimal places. 5439.66 Ang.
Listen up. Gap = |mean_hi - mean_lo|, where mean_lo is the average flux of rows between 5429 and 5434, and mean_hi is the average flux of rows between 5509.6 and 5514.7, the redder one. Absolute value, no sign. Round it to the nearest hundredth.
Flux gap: 0.02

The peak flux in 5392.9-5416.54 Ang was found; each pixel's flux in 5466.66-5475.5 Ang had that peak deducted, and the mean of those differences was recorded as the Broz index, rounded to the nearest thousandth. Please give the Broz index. -0.102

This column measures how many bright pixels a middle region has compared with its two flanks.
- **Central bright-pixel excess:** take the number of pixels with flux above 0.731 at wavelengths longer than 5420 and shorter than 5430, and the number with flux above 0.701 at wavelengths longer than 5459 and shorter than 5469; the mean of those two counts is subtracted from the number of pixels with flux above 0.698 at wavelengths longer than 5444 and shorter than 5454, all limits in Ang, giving 2.0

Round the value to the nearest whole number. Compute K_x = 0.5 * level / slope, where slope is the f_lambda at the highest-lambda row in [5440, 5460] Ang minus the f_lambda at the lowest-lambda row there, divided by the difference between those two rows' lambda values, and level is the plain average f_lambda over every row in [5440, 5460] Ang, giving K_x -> -100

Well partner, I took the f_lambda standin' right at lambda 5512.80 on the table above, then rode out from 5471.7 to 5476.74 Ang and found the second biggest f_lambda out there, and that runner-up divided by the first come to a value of 1.21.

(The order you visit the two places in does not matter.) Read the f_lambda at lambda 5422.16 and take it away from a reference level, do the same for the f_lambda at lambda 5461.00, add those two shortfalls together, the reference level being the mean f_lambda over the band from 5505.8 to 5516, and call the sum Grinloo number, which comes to -0.035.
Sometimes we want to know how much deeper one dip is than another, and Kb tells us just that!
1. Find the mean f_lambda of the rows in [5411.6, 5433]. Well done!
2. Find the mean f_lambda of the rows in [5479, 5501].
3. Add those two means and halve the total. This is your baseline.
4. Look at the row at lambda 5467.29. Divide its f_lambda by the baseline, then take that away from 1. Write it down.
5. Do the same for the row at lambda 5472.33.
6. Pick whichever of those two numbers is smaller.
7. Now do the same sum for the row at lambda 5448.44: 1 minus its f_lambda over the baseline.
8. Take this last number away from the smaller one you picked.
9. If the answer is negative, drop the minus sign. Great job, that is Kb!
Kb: 0.24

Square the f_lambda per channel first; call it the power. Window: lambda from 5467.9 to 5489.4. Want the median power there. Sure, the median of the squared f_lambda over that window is 0.584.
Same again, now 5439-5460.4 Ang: 0.558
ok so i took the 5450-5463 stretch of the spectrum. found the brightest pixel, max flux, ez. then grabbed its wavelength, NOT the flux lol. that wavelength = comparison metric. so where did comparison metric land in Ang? 5454.71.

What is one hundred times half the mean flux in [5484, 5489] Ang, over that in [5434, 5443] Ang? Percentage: 50.5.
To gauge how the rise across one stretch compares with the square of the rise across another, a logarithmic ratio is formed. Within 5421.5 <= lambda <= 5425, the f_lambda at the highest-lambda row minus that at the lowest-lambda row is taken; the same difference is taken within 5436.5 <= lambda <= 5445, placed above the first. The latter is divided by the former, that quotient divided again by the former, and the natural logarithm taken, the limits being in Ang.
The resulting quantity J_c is 3.0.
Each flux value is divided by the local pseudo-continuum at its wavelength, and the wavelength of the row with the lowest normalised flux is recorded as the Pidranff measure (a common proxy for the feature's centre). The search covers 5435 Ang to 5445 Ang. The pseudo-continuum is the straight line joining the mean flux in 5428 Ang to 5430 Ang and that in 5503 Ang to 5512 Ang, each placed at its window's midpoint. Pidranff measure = 5437.16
